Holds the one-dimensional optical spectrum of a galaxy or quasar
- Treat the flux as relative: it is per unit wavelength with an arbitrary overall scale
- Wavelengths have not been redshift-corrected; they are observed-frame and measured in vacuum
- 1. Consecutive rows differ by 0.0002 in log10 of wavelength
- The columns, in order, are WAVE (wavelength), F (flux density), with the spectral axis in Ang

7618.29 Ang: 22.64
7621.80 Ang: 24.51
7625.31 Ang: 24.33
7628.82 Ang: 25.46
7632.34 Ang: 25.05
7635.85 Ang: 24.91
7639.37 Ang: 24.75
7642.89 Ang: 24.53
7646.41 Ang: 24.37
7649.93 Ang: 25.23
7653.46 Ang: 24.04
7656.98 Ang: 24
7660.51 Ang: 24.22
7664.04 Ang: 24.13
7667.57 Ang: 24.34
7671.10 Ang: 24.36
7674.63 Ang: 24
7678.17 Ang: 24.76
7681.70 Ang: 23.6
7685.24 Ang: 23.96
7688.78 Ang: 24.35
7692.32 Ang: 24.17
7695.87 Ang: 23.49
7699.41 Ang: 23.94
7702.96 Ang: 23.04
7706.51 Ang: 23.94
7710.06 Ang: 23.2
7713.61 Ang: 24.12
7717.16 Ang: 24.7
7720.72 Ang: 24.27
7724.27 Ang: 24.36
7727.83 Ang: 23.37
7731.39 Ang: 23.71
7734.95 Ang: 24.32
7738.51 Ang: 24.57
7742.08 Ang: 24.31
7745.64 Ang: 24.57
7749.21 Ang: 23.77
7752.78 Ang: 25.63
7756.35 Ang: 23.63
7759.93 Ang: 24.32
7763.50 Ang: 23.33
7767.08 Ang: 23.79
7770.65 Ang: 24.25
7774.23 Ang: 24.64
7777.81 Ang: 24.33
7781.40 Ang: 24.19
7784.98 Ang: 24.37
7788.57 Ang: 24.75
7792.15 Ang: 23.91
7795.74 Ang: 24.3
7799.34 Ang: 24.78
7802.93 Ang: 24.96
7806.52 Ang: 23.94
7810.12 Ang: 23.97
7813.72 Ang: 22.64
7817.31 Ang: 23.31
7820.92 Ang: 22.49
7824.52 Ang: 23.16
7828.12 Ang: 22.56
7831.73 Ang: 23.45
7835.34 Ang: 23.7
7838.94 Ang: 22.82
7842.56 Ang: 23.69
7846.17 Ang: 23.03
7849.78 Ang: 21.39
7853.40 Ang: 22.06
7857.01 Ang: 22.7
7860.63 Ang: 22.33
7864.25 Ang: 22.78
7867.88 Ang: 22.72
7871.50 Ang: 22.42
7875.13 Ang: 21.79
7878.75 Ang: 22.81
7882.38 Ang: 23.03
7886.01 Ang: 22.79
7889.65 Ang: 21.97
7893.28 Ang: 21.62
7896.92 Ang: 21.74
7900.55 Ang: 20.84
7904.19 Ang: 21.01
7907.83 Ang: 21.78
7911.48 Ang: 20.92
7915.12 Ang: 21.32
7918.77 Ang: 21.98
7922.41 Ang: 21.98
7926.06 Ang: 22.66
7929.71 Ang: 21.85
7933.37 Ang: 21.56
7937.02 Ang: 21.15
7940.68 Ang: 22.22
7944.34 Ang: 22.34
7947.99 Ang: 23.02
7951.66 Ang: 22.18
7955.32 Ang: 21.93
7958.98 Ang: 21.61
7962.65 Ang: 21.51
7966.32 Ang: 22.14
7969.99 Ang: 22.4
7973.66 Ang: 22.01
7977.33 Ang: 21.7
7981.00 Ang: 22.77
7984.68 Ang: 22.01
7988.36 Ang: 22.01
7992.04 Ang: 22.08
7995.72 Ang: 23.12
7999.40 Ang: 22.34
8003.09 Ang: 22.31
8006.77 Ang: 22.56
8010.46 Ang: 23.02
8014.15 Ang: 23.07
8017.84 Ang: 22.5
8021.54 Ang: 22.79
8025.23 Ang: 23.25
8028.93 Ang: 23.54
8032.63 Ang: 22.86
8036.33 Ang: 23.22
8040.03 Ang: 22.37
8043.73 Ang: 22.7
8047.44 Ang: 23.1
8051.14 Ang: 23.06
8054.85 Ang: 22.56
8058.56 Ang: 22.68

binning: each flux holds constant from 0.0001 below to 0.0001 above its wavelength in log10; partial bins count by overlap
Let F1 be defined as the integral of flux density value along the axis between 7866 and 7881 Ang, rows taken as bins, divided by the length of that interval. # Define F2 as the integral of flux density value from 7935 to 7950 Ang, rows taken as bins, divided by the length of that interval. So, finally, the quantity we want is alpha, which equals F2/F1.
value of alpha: 0.99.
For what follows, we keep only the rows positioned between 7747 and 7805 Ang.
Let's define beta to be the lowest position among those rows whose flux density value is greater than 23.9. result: 7752.78 Ang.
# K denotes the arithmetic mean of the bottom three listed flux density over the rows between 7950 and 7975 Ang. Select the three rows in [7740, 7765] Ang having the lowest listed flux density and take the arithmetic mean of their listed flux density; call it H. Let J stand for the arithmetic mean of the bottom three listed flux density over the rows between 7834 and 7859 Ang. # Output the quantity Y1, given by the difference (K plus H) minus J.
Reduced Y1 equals 23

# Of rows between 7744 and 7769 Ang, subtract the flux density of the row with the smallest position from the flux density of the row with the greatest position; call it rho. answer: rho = -0.8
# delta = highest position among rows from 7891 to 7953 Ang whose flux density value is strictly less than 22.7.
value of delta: 7951.66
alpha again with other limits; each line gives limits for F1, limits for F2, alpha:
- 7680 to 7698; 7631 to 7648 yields 1.03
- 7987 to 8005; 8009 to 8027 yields 1.02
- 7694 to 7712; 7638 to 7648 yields 1.04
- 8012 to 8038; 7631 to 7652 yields 1.08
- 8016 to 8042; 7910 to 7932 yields 0.95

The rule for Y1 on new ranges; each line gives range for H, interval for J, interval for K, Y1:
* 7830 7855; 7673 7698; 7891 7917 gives 19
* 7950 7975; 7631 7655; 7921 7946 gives 19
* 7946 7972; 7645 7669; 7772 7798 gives 22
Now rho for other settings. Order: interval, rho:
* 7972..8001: 0.3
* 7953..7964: -0.4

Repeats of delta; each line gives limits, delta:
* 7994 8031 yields 8017.84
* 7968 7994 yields 7992.04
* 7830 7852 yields 7849.78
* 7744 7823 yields 7820.92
